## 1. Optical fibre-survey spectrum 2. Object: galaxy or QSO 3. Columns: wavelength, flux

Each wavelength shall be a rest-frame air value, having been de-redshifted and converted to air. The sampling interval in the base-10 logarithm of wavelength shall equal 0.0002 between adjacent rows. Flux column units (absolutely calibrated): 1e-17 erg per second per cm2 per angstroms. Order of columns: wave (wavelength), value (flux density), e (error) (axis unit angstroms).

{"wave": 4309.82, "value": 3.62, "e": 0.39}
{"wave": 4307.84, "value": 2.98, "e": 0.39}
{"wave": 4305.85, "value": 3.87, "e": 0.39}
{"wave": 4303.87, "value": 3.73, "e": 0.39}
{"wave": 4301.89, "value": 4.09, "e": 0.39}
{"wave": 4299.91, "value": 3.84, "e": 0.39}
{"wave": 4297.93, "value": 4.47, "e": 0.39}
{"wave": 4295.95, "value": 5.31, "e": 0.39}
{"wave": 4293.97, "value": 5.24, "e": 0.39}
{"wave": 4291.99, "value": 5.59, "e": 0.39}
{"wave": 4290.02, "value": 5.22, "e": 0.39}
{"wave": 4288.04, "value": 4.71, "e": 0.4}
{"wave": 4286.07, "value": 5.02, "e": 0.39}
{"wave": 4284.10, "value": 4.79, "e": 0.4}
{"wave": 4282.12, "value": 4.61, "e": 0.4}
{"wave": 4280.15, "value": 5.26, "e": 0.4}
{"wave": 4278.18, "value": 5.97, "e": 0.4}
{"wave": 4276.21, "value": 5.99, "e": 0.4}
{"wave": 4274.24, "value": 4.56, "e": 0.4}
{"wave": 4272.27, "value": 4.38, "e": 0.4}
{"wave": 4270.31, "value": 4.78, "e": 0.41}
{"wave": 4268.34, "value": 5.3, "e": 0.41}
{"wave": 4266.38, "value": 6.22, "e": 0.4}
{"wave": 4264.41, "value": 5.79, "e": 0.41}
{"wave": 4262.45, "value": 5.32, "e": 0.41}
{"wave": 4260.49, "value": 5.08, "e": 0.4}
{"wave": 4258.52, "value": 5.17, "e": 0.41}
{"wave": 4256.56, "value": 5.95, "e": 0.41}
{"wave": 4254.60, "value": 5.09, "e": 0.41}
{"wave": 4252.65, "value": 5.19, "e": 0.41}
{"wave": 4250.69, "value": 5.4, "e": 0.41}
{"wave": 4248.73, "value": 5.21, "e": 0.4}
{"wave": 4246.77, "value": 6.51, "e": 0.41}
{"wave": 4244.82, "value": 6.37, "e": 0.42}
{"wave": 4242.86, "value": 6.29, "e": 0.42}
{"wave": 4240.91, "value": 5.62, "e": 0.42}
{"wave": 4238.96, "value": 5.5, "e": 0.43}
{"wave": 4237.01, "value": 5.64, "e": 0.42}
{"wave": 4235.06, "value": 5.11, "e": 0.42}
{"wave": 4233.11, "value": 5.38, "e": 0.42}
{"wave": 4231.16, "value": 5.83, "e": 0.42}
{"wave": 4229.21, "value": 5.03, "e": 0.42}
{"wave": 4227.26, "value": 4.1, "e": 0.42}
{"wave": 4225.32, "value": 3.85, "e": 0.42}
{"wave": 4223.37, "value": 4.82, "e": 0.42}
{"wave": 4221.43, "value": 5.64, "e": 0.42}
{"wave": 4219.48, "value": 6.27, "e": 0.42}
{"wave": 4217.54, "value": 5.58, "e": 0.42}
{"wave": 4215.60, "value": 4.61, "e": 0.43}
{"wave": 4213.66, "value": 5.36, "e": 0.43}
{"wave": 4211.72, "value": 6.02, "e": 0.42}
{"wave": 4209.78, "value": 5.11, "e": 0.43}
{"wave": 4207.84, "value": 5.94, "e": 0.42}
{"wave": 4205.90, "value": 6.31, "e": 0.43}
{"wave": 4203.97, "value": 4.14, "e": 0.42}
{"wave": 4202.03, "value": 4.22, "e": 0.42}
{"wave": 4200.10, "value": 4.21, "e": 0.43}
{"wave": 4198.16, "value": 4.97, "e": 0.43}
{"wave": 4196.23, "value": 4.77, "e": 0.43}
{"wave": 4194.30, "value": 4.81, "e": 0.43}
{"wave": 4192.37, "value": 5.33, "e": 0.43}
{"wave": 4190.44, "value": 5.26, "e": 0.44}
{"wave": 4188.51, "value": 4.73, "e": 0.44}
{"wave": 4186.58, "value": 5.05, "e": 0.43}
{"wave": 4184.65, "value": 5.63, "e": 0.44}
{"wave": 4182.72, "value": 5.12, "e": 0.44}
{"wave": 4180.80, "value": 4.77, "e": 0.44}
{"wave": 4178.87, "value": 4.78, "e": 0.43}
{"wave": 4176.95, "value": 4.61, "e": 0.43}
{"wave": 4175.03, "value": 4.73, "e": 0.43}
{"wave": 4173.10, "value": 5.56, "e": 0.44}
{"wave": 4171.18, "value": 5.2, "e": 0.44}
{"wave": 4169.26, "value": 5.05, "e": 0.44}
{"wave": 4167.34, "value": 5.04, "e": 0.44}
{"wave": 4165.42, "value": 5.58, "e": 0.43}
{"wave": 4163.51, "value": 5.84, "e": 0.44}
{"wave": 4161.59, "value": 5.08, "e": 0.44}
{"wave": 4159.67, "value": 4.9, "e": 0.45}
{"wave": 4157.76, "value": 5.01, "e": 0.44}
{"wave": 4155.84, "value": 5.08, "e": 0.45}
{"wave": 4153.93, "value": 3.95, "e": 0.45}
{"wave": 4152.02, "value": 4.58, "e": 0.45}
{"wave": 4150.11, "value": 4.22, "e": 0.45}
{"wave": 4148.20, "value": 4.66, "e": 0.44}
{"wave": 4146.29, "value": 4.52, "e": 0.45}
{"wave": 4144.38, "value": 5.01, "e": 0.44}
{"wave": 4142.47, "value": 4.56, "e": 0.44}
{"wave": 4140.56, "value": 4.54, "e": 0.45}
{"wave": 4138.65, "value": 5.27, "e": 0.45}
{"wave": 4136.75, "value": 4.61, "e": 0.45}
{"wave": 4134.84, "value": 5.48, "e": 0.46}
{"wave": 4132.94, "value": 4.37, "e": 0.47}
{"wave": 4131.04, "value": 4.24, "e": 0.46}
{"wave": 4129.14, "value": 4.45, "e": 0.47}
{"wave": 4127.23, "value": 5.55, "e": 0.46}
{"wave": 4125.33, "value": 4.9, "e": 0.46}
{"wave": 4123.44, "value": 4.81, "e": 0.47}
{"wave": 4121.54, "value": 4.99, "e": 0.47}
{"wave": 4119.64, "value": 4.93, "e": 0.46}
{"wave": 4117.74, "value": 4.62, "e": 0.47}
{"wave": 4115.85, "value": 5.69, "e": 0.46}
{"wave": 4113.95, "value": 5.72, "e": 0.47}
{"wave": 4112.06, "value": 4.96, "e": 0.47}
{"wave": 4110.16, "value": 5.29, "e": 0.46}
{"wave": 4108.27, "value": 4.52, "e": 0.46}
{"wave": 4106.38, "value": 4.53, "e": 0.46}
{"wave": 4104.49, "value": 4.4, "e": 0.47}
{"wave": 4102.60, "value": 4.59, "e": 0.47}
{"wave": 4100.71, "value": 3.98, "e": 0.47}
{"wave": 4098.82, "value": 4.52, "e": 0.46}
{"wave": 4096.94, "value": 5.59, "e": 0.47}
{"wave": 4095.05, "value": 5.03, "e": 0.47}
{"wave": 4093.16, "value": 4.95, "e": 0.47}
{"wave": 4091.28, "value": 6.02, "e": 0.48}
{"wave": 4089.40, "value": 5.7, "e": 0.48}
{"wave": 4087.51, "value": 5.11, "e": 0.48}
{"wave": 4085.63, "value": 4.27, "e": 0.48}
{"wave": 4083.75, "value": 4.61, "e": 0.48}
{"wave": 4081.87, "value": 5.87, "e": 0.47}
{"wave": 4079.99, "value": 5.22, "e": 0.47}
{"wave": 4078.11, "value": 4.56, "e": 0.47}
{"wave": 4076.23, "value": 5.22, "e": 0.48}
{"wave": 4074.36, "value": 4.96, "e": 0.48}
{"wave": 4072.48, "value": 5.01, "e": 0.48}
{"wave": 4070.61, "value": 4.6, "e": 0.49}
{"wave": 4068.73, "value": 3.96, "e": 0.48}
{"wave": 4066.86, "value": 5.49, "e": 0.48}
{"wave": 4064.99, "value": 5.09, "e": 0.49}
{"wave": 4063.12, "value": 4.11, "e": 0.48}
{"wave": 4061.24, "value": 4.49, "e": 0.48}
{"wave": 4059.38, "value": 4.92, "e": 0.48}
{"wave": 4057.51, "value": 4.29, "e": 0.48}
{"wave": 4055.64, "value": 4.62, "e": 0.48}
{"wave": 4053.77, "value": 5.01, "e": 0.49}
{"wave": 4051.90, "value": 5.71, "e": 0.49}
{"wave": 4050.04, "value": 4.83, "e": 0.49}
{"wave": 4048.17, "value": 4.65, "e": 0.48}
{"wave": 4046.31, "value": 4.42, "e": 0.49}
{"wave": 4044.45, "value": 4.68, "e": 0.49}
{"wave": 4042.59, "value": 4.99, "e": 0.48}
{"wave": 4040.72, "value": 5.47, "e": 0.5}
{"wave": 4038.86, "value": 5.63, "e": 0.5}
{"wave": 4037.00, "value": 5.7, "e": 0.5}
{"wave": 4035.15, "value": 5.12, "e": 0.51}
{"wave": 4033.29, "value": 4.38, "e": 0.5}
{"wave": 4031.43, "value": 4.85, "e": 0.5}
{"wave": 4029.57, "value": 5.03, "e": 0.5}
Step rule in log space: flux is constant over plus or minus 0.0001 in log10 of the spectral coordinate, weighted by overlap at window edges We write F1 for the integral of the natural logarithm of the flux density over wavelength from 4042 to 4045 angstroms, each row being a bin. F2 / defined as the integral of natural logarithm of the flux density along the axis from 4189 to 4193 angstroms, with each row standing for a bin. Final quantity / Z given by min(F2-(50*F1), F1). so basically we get -230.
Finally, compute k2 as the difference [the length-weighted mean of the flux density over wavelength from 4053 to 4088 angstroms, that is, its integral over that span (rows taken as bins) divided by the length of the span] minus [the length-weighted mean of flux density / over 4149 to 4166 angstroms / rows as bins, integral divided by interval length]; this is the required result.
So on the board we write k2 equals -0.1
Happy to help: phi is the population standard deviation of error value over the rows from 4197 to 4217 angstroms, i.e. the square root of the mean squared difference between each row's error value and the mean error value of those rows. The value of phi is 0.0049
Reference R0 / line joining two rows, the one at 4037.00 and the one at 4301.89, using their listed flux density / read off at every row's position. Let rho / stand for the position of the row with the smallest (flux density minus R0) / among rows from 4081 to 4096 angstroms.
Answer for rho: 4085.63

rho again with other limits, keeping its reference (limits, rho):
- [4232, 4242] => 4235.06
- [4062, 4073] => 4068.73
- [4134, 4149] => 4140.56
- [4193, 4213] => 4203.97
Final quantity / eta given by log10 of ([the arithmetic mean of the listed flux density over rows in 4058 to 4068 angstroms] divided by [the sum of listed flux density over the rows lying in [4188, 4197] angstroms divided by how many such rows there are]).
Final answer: -0.014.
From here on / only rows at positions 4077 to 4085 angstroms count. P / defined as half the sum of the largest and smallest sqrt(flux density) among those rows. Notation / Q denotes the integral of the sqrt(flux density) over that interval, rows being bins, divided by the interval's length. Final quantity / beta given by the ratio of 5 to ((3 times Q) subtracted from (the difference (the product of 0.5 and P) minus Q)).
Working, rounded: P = 2.28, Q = 2.24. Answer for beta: -0.639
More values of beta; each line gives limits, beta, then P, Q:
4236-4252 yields -0.594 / 2.42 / 2.41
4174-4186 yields -0.645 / 2.26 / 2.22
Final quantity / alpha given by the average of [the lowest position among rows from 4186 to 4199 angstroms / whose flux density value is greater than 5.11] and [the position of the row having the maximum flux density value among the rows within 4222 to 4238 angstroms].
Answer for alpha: 4210.8 angstroms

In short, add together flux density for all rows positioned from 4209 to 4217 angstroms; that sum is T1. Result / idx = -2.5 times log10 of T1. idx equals -3.31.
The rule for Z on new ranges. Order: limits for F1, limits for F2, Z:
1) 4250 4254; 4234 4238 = -326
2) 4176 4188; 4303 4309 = -955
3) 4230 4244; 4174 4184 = -1192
